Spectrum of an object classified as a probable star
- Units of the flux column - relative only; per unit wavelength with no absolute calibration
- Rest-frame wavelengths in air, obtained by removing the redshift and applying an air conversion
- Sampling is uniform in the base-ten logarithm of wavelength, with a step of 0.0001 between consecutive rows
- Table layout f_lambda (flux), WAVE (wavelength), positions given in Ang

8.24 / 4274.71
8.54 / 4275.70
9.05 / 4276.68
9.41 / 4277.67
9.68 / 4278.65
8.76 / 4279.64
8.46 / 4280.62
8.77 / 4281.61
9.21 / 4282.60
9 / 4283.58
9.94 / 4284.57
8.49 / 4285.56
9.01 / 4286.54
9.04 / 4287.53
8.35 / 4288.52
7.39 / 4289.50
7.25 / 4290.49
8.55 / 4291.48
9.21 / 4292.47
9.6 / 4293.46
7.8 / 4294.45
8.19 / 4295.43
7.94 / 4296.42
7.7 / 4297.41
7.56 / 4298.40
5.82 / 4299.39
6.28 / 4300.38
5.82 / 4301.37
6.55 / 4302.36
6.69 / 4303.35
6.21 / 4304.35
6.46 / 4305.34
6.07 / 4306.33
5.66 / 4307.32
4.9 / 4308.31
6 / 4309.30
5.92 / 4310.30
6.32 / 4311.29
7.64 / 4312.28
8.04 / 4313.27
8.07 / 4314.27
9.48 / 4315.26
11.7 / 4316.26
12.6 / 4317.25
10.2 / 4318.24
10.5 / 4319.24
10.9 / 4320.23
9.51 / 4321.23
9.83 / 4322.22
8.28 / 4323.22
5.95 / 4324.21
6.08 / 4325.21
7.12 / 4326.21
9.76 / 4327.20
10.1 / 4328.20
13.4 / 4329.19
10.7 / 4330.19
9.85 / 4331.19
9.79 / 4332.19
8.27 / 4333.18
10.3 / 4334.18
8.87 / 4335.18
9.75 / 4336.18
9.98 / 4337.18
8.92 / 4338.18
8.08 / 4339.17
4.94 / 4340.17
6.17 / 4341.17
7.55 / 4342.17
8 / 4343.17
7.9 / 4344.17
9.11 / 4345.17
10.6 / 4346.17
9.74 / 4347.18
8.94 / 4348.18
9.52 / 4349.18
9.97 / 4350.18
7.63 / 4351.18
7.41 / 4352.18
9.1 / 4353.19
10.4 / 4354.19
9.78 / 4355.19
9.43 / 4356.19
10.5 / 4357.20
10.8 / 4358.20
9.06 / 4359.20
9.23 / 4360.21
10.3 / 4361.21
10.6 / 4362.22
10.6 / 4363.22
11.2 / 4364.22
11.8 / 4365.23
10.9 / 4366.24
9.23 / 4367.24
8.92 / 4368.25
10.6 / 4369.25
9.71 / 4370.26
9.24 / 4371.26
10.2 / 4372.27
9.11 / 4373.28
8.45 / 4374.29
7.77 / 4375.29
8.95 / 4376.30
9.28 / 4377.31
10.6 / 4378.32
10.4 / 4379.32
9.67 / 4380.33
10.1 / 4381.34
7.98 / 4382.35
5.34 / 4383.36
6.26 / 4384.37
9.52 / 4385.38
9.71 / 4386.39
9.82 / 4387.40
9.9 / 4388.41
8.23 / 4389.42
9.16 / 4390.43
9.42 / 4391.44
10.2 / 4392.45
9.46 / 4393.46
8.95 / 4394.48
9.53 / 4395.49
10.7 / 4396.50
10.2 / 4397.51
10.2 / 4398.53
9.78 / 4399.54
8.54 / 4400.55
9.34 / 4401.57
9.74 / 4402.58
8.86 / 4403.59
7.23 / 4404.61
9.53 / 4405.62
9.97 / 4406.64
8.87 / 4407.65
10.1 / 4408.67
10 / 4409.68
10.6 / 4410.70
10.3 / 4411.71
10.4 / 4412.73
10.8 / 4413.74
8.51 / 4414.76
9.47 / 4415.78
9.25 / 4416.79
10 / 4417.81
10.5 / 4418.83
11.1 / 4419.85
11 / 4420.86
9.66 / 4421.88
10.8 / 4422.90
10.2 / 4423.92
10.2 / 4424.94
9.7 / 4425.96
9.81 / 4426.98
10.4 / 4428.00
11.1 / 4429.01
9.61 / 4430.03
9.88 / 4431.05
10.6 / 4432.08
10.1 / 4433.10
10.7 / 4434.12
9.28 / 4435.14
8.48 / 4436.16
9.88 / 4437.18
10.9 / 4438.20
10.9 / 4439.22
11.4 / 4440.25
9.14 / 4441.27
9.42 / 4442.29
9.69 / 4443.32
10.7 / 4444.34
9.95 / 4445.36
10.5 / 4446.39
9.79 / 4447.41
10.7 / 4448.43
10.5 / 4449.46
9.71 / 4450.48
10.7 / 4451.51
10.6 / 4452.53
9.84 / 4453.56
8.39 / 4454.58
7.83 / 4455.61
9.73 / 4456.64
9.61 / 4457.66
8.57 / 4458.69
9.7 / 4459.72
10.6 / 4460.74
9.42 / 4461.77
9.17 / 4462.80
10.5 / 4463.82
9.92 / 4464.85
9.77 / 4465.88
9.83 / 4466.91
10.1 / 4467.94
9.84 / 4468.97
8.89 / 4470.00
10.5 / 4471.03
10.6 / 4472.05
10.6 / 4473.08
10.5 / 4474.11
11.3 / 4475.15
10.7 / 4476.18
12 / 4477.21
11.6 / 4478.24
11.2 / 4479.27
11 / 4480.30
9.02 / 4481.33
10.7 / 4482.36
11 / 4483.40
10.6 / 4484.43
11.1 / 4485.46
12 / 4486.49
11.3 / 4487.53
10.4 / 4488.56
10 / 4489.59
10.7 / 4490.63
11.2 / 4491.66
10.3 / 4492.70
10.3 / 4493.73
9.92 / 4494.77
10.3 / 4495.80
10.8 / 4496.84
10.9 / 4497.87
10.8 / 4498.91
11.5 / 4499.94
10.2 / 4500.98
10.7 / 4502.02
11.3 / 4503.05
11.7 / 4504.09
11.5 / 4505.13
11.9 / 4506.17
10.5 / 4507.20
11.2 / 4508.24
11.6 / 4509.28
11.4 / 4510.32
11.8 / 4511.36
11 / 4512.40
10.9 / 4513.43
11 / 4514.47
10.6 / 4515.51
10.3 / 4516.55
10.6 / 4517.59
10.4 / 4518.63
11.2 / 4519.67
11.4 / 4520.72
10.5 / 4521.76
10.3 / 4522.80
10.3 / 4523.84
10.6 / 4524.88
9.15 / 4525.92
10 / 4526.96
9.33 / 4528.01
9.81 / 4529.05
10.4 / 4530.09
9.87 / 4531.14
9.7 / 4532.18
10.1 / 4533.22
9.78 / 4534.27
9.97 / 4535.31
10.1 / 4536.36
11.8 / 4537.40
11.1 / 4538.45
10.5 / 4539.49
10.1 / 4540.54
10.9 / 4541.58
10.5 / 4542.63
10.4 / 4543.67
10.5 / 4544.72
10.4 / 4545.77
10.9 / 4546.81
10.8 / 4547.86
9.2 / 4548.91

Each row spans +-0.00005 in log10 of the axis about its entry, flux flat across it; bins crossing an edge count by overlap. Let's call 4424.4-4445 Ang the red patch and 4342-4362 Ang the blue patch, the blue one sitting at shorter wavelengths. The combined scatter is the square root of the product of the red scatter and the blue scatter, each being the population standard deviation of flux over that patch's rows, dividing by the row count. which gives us 0.87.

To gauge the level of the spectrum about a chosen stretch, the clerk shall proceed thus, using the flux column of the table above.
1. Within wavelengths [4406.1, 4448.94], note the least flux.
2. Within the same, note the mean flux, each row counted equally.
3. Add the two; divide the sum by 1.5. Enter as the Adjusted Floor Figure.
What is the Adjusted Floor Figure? 12.4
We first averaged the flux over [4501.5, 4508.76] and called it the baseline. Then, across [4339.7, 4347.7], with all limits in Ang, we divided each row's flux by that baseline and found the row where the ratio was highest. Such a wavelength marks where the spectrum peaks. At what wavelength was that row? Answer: 4346.17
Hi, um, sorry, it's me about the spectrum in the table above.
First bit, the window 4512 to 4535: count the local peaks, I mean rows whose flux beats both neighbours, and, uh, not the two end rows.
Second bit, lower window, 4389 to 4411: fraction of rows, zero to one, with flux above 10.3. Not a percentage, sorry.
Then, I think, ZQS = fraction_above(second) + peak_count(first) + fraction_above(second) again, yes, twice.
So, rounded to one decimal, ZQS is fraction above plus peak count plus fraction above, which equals 7.2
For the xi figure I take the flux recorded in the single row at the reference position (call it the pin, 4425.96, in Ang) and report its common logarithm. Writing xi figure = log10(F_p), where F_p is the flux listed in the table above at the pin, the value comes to 0.987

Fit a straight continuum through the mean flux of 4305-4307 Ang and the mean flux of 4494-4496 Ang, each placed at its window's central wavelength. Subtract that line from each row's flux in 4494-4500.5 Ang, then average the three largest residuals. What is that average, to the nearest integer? 1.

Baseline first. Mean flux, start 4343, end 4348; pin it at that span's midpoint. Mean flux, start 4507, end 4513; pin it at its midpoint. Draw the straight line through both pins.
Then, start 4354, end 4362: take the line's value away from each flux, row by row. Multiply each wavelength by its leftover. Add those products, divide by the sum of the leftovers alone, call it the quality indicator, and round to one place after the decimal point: 4357.2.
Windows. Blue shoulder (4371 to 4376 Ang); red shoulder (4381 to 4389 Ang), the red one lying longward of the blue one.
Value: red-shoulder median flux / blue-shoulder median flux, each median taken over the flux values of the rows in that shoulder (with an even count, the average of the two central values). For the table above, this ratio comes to 1.06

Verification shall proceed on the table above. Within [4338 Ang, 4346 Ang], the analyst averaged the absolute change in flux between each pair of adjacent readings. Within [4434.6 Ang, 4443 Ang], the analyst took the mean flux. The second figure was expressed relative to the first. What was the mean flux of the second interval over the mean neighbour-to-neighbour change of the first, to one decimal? 8.3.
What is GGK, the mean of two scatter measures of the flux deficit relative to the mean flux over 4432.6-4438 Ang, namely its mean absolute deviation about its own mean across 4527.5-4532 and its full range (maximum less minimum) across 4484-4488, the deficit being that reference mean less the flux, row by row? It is 0.8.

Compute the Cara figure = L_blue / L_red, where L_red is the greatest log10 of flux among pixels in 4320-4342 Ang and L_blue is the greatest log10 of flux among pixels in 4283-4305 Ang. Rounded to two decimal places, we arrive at 0.88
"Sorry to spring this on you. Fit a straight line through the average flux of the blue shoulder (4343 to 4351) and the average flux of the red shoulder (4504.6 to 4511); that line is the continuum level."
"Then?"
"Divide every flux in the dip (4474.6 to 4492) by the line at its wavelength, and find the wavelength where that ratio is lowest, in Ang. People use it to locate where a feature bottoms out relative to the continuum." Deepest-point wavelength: 4481.33 Ang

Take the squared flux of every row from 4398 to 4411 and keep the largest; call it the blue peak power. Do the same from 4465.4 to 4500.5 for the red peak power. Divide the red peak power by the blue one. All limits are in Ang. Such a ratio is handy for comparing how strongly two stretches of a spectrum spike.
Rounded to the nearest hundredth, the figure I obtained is 1.28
